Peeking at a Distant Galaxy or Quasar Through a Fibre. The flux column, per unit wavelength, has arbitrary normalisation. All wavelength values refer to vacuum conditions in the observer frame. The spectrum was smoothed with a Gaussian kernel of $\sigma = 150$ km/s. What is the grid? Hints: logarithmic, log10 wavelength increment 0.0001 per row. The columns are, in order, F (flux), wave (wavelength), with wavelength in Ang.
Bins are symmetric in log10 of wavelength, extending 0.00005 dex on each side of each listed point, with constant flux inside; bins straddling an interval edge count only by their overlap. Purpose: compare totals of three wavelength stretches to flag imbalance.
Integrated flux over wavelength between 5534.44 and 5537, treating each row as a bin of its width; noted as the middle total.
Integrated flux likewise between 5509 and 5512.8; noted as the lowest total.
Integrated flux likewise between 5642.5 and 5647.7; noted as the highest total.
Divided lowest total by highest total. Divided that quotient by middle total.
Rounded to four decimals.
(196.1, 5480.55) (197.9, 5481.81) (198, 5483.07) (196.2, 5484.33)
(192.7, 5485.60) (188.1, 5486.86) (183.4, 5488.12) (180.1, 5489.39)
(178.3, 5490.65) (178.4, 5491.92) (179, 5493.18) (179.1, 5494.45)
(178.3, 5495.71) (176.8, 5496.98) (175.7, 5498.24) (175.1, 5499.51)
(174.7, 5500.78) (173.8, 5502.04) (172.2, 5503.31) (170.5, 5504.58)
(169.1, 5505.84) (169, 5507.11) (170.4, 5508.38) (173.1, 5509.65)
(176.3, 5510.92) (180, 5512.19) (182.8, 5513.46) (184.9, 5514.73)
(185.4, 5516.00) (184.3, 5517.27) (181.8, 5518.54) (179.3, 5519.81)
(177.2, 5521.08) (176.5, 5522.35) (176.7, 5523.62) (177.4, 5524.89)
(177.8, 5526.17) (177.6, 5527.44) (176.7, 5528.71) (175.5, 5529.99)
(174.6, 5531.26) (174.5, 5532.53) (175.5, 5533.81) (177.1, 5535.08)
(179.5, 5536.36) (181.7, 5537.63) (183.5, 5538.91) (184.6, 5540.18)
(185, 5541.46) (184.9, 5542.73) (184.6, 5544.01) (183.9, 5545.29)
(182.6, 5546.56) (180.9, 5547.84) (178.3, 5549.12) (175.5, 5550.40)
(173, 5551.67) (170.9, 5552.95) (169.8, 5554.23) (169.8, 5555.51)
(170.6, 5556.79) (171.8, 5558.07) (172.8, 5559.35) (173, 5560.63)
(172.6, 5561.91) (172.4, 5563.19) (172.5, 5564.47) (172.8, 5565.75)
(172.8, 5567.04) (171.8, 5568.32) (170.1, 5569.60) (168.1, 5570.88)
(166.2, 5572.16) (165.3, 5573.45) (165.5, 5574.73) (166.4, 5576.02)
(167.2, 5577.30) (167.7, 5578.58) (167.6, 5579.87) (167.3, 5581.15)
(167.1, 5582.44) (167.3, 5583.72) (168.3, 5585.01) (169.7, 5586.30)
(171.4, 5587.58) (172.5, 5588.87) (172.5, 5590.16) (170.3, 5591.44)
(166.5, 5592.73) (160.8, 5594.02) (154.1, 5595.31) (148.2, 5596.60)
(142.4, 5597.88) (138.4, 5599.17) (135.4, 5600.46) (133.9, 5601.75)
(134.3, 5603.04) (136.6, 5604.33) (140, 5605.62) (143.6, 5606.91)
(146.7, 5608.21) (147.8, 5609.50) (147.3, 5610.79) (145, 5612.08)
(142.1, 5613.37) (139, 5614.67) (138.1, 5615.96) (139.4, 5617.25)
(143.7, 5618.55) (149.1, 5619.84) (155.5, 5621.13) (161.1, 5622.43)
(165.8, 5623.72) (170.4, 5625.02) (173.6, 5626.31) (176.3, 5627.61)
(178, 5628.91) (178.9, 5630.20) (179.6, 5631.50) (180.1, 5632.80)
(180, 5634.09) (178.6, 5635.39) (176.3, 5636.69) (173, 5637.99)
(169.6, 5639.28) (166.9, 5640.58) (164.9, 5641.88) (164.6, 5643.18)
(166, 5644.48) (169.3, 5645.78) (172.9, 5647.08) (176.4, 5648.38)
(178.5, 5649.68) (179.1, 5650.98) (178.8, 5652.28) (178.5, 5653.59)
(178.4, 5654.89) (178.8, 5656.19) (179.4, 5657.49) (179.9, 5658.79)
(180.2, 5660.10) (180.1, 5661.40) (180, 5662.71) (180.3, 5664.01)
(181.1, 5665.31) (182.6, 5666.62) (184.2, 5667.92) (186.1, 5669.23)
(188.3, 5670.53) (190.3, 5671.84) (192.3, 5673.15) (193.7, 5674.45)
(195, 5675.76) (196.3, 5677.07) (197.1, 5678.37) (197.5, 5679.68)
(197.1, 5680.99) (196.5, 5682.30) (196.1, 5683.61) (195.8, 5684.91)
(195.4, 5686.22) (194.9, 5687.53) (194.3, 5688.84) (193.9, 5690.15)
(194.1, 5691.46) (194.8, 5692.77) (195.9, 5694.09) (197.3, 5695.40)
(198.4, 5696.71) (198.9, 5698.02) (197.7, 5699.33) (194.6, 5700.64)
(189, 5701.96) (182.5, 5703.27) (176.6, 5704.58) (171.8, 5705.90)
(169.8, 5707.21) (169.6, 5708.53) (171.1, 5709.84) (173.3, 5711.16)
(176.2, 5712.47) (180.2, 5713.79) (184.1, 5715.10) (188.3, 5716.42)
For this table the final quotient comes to 0.0017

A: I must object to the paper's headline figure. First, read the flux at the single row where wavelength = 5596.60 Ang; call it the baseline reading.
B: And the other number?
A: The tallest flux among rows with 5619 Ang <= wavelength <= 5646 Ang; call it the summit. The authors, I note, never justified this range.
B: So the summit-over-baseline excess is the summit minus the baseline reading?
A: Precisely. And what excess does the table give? 32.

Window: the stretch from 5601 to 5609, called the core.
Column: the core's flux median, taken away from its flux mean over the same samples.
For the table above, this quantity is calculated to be 0.9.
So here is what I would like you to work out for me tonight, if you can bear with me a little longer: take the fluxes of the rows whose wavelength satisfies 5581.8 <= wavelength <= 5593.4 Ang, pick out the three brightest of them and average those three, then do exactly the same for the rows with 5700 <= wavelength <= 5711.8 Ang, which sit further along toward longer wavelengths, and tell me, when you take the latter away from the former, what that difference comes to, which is -17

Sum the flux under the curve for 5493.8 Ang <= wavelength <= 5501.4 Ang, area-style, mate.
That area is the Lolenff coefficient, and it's 1341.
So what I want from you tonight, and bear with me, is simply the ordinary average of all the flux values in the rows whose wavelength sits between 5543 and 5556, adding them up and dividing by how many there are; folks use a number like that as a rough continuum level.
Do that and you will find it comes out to 177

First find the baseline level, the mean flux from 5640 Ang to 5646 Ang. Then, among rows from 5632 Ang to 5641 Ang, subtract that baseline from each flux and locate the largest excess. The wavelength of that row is 5632.80 Ang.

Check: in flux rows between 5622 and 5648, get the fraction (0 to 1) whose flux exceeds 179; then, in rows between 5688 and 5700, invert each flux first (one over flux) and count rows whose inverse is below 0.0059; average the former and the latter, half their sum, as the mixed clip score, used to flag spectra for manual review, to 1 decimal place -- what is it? 4.6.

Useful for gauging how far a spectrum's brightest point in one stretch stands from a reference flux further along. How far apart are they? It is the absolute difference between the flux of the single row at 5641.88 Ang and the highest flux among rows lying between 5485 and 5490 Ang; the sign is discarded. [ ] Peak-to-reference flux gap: 28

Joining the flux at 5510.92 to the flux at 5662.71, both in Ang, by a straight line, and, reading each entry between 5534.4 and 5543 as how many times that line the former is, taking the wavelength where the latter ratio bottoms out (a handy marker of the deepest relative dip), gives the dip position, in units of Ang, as 5535.08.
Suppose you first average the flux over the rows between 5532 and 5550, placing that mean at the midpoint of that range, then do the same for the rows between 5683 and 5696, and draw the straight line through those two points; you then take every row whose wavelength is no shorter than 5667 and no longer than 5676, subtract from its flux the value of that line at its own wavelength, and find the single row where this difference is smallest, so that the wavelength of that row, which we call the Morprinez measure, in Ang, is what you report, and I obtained 5667.92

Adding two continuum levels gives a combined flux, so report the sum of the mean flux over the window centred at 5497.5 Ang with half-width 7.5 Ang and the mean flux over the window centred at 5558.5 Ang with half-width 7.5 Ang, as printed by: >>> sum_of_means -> 348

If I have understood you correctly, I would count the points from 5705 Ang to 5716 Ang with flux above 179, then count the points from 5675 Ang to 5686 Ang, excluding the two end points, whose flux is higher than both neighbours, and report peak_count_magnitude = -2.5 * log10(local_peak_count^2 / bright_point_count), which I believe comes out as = 0.75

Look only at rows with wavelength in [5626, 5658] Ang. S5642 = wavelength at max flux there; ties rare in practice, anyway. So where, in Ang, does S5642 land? 5632.80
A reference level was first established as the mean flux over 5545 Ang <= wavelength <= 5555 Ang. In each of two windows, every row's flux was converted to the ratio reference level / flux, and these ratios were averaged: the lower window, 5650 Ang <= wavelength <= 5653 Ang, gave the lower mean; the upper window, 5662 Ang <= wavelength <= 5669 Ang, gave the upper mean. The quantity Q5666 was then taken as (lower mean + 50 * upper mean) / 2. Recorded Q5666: 24.8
